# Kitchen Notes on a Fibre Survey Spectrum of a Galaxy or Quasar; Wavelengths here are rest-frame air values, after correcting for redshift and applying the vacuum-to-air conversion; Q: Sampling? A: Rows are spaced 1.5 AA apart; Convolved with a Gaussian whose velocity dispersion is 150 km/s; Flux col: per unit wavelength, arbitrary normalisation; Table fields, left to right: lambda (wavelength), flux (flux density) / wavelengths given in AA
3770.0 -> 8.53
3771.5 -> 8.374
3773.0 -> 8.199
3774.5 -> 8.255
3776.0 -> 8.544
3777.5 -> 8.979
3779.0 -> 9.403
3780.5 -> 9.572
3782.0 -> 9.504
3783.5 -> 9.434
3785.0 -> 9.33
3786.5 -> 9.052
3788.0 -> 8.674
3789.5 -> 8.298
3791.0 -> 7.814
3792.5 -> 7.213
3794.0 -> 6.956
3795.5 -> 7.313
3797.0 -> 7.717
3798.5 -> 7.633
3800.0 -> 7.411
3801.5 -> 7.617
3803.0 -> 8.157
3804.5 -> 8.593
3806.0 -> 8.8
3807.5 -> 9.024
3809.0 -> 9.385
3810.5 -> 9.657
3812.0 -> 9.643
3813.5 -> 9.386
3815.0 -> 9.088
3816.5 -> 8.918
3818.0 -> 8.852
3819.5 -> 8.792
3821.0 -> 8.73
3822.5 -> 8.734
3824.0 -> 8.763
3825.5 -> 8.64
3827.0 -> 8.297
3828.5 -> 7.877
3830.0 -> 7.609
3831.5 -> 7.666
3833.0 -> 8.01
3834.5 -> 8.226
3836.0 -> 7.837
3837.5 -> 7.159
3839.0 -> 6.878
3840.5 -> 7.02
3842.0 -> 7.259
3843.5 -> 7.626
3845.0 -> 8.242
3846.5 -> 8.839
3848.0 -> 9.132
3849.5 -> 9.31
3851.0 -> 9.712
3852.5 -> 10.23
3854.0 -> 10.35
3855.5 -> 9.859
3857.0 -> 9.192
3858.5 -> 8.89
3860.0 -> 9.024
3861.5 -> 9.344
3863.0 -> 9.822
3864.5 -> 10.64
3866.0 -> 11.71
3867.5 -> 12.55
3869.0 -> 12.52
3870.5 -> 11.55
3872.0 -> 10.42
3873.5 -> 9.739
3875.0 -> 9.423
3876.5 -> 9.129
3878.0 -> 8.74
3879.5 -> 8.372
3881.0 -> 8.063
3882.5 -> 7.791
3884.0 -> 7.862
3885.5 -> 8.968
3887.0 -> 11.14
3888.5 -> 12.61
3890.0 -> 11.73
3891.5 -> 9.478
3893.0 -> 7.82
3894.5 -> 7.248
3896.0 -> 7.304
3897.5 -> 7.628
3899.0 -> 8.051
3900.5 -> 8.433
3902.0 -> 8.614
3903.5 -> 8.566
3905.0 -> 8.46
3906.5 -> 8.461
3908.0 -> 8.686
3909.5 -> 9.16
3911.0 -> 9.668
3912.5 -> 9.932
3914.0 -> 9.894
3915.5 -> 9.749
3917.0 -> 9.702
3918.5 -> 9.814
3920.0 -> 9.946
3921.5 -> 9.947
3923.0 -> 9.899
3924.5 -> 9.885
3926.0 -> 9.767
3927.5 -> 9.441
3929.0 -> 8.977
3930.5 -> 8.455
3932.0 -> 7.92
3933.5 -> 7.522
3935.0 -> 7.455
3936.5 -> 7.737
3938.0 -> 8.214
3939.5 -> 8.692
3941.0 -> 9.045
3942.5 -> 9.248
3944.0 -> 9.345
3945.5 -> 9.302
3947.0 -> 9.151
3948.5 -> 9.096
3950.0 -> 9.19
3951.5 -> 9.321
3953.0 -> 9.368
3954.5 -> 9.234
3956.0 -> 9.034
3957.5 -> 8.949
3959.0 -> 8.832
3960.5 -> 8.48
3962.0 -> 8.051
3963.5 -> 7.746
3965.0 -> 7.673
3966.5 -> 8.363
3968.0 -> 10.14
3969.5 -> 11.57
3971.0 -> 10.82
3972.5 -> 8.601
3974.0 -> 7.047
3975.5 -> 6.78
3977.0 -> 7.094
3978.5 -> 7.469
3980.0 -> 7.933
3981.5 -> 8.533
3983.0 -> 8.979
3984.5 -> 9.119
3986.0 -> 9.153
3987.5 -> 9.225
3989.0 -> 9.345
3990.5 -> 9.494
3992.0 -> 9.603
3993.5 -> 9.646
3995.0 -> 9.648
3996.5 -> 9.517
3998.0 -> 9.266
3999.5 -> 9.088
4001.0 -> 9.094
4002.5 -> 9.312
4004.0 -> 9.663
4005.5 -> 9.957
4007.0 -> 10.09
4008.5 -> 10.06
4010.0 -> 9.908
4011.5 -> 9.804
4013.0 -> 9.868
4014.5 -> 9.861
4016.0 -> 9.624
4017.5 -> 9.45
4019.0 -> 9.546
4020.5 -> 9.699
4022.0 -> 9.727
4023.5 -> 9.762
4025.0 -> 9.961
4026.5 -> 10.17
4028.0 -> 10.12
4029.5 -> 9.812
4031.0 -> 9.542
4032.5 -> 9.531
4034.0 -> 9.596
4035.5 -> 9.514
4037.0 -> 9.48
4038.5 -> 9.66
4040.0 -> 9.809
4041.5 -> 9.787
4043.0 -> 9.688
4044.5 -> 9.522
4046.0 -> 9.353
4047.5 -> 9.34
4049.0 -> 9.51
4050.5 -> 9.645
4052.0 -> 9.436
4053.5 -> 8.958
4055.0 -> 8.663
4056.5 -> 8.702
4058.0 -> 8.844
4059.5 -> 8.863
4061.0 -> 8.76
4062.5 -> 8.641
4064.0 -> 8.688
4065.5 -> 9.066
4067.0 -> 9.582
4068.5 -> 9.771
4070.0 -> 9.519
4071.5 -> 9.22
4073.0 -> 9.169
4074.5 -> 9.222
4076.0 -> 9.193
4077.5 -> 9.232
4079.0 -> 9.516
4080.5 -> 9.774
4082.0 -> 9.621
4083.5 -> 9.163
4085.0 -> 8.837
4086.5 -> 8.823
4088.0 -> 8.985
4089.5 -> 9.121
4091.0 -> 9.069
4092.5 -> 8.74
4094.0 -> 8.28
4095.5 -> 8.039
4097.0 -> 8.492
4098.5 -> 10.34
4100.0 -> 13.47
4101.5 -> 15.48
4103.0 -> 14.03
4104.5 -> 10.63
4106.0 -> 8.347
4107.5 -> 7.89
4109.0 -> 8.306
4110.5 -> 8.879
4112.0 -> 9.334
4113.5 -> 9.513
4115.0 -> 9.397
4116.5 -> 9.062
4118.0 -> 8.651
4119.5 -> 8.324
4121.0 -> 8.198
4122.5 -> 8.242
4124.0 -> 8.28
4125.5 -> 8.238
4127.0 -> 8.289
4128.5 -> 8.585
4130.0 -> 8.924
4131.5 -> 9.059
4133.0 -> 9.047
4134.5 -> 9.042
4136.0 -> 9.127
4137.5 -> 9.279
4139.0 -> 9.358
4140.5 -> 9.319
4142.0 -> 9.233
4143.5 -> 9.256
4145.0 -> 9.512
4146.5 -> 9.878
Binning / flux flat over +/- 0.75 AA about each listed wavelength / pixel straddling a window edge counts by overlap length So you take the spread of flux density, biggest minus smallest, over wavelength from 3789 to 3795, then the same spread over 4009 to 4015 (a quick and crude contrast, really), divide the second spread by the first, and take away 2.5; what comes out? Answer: -2.4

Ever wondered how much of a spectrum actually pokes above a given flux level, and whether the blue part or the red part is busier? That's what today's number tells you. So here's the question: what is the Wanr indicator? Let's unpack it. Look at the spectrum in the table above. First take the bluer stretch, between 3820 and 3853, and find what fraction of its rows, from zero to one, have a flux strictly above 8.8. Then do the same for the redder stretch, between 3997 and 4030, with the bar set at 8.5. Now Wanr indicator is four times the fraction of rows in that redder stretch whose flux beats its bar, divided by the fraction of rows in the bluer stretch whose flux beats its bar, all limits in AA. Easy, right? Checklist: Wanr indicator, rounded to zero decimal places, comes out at 18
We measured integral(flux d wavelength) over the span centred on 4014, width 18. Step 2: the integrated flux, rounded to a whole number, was 176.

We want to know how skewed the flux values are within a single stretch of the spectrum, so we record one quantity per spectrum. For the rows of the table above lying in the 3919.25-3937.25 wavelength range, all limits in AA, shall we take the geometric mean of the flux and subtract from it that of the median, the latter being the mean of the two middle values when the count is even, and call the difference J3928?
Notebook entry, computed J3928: -0.35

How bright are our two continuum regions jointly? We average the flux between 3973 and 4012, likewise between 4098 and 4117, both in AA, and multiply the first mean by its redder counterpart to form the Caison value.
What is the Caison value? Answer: 93.6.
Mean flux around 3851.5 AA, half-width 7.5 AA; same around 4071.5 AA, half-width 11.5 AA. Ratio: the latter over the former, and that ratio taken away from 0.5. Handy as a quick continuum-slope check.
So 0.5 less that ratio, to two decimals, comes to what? -0.49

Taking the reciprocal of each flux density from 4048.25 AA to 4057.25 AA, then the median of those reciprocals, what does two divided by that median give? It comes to 18.4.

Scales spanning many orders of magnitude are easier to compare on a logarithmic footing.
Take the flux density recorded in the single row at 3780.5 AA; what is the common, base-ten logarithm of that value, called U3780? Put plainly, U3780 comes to 0.98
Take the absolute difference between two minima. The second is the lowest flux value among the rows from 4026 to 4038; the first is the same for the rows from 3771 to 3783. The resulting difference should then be 1.3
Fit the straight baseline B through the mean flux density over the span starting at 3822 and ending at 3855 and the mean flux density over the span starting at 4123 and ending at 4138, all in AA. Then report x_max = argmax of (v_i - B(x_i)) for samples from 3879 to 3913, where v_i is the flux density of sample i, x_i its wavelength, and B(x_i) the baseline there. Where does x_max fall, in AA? 3888.5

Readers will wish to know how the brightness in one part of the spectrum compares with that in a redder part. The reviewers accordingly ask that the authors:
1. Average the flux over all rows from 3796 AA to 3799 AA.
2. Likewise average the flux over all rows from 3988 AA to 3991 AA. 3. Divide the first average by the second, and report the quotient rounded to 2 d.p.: 0.81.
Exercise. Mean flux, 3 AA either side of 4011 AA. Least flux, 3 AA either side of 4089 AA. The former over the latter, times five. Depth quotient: 5.6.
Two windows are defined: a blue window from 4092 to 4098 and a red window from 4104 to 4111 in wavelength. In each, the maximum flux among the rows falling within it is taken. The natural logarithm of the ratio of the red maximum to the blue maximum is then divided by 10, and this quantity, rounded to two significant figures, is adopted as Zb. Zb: 0.020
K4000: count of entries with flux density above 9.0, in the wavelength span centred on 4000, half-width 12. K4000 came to 16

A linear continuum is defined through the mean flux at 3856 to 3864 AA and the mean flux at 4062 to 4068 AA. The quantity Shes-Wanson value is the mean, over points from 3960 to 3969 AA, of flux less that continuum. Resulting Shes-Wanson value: -0.7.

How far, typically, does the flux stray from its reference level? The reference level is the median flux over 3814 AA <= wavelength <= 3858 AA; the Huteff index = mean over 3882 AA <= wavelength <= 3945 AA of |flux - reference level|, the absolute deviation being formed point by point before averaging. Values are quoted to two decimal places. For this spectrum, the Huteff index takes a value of 0.93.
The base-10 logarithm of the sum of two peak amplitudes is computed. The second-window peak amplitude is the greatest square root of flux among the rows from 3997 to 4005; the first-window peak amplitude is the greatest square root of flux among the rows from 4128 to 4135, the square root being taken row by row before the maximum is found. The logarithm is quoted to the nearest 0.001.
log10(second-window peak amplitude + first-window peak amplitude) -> 0.787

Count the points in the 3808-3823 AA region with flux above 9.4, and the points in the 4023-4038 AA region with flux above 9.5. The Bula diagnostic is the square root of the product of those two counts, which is 4.2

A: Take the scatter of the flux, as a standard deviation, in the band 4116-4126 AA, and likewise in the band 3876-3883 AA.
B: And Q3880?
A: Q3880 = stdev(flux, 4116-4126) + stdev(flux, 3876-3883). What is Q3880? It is 0.8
